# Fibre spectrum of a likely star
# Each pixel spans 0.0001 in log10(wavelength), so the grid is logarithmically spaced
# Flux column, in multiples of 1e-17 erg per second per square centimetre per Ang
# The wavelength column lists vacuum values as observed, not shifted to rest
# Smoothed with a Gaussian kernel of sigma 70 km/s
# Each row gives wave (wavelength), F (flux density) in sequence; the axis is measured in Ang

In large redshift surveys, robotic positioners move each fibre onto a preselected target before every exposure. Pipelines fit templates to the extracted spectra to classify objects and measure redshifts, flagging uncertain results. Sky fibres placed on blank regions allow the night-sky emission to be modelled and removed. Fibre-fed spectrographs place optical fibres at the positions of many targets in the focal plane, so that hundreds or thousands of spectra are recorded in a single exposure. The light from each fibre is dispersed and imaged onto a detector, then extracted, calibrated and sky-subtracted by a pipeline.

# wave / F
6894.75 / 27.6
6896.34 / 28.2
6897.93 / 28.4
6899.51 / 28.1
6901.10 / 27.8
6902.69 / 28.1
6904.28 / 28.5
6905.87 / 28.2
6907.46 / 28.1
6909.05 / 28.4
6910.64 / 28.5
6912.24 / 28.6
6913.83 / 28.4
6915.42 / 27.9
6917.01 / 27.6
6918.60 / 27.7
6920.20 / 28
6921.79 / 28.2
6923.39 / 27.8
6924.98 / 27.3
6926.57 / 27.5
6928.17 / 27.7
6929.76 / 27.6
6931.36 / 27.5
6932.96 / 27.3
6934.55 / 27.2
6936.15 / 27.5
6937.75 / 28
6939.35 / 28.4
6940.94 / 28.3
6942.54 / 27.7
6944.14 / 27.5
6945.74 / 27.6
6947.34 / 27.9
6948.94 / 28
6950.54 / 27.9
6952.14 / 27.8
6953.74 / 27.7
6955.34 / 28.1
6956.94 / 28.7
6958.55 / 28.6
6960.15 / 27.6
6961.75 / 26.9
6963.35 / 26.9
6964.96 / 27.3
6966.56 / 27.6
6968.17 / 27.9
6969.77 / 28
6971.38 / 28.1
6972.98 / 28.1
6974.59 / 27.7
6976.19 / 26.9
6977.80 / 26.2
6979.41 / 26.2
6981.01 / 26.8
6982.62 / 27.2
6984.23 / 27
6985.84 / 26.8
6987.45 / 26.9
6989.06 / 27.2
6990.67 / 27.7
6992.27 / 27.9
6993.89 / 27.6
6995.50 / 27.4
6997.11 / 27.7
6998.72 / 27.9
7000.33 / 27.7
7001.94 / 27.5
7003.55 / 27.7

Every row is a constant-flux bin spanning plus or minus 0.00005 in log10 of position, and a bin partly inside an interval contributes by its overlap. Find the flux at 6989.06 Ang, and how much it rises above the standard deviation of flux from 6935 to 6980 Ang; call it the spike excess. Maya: 26.6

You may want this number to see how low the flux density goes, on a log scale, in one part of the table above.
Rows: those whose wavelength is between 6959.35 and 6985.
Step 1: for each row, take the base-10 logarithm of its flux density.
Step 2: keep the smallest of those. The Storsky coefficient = 1.42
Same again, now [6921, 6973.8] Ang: 1.43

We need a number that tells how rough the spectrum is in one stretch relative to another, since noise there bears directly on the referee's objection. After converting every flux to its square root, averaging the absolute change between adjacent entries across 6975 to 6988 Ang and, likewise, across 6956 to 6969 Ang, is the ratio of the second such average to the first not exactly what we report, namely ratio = 1.3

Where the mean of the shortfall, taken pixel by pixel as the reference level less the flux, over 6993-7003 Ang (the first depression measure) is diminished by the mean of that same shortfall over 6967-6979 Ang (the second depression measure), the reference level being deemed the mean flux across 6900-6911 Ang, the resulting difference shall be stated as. -0.1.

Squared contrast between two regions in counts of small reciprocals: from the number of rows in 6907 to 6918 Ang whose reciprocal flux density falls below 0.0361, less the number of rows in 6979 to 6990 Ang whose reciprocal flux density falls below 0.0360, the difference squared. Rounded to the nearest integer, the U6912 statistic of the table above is 36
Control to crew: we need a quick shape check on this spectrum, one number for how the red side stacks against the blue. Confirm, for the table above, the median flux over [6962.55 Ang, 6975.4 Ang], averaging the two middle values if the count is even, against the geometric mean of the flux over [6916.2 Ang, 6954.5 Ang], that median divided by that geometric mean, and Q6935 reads 1.00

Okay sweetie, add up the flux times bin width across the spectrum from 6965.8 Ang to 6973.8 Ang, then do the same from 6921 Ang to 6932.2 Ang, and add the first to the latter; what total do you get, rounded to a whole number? 533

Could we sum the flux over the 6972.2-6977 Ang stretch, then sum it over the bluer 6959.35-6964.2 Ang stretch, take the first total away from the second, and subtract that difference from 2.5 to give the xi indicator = 4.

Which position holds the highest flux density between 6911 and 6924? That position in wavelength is 6912.24 Ang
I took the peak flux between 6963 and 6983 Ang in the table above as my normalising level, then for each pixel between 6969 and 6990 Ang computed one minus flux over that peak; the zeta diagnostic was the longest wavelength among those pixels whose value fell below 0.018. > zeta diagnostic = 6974.59 Ang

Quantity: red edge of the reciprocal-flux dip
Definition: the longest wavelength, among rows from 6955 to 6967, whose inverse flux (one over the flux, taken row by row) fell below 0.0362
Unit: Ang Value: 6958.55 Ang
